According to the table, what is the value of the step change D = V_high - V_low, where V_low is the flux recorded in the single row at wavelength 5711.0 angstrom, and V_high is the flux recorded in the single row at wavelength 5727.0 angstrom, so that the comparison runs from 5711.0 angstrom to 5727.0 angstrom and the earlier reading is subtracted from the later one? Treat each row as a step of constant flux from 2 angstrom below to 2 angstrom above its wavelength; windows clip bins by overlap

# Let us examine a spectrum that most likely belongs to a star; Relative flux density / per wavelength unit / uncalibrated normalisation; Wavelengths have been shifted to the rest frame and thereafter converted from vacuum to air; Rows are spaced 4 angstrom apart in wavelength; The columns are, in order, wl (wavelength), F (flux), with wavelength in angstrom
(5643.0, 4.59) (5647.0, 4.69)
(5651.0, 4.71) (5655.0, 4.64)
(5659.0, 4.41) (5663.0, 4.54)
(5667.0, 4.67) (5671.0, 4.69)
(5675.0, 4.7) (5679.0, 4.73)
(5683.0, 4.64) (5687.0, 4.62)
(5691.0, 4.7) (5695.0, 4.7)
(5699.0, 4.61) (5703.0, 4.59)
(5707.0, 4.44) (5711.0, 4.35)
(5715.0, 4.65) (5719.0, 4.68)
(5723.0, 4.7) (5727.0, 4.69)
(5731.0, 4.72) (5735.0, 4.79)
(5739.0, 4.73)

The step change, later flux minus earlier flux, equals 0.34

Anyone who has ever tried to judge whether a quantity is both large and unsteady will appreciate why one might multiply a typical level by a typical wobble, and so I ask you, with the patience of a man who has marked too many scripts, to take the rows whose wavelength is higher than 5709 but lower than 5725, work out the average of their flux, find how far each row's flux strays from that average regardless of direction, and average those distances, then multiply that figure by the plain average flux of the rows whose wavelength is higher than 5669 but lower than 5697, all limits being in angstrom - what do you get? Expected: 0.57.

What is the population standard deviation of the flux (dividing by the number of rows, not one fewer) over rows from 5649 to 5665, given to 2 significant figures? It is 0.11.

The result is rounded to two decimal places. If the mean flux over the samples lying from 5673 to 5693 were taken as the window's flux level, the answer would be 4.68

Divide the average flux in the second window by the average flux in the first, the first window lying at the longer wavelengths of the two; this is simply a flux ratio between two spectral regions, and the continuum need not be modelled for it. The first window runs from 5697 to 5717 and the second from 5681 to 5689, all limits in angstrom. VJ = 1.023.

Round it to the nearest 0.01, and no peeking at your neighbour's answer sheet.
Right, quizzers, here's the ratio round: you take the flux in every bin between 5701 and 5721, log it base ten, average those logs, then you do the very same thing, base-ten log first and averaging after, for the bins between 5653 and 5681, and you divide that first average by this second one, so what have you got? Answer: 0.99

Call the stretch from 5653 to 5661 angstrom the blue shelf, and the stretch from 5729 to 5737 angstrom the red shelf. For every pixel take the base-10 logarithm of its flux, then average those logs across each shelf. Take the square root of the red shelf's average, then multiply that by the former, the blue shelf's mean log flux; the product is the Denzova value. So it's 0.539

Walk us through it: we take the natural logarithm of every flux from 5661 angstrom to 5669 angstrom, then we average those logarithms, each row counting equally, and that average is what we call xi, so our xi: 1.53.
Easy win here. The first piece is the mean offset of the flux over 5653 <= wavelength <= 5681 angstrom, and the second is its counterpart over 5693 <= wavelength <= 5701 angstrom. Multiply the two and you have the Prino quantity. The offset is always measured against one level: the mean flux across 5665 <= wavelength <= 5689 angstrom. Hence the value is 0.0010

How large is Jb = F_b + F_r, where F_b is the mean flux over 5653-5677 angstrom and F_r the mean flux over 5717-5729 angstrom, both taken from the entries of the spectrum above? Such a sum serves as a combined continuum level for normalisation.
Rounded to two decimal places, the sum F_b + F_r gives 9.30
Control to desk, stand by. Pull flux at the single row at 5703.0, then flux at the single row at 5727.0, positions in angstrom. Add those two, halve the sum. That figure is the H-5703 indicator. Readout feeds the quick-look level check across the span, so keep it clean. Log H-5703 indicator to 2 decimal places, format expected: 4.64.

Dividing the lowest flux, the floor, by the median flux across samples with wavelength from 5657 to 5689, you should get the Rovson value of 0.947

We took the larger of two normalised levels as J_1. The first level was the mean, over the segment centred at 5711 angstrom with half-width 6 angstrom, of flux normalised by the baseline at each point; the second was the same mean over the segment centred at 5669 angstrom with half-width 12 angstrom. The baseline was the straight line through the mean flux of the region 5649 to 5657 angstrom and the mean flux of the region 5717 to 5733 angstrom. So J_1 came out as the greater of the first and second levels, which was 0.99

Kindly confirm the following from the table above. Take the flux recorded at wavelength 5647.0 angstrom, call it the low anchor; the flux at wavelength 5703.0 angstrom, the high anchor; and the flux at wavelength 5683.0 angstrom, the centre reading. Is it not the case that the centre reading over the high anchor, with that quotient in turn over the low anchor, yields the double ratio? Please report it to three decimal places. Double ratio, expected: 0.216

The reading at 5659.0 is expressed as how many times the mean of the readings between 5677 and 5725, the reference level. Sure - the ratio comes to 0.96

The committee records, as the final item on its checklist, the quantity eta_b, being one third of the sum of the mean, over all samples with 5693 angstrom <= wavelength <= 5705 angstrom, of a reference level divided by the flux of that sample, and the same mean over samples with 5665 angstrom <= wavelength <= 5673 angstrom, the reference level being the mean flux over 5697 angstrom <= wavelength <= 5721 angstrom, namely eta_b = 0.652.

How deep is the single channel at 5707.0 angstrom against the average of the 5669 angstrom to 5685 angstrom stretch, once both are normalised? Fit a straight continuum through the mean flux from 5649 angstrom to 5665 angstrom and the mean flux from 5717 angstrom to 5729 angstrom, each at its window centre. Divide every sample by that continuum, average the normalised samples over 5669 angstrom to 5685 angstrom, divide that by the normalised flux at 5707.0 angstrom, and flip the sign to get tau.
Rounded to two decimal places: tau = -1.07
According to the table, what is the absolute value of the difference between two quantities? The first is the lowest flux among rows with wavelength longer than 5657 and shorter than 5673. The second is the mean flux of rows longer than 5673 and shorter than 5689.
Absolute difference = 0.26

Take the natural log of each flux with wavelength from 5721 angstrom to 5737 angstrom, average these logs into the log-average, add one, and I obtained 2.55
